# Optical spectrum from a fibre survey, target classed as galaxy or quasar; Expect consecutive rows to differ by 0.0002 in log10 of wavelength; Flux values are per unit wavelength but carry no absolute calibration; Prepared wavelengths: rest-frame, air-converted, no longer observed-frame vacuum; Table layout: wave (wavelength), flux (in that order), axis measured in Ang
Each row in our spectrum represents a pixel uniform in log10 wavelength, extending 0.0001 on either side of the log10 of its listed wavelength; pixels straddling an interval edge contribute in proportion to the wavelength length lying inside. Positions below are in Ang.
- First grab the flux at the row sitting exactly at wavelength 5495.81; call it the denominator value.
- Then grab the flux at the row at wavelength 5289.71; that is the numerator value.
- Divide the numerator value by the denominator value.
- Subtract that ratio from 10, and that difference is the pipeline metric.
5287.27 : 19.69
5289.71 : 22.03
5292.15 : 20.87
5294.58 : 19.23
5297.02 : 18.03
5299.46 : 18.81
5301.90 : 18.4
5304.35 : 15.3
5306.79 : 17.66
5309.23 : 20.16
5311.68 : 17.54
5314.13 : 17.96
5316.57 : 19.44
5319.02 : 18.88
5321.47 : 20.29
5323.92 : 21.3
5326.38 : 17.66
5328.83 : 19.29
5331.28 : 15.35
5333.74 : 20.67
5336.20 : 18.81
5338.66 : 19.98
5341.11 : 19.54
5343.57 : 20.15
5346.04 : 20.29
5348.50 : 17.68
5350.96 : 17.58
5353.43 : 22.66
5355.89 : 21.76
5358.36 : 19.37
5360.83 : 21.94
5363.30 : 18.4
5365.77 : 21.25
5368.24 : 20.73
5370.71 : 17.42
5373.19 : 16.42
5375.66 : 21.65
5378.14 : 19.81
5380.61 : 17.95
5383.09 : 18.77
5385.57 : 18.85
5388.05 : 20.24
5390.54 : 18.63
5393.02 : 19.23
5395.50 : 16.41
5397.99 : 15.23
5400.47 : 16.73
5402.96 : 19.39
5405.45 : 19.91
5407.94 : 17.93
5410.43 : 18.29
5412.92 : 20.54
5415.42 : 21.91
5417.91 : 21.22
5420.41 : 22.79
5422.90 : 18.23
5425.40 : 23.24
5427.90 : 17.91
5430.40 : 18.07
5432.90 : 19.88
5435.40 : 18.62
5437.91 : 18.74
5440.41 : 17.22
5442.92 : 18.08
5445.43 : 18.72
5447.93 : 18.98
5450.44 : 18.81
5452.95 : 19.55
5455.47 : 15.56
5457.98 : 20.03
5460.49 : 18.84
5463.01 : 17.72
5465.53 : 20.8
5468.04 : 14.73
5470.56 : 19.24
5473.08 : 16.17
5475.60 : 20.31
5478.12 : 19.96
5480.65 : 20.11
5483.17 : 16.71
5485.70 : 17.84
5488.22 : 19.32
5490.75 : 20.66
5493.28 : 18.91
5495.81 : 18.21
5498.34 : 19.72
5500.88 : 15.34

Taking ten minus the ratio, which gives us 8.79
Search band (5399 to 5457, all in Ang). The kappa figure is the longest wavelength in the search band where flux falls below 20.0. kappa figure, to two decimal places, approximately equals 5455.47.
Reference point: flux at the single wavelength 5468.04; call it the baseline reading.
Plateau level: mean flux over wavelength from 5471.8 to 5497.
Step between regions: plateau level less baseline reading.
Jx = 4.1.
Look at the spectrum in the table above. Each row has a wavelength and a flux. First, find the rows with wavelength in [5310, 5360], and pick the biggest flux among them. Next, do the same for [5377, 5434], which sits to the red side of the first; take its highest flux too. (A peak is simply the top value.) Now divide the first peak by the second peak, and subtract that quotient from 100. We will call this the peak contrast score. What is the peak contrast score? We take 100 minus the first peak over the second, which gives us 99.0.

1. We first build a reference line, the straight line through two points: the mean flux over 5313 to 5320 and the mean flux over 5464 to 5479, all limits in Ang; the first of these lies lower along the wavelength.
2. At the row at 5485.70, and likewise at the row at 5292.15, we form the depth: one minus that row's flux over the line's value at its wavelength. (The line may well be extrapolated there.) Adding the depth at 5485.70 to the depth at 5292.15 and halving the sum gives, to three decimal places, -0.037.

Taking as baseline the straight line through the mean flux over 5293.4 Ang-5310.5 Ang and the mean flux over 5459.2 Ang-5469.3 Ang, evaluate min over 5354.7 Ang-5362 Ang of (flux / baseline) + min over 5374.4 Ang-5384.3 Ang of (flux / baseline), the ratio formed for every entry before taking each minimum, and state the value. 2.06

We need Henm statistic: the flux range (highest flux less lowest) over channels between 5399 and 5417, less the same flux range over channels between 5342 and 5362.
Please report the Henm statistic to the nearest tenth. 0.1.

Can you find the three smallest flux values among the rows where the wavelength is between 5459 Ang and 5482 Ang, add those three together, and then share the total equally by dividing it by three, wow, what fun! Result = 16.2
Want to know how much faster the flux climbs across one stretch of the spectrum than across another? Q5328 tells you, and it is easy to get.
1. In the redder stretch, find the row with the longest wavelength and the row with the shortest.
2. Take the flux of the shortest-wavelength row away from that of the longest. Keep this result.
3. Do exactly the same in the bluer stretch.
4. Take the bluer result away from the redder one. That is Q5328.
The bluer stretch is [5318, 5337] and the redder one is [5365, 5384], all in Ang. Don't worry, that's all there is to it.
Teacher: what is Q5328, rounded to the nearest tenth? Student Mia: -2.4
